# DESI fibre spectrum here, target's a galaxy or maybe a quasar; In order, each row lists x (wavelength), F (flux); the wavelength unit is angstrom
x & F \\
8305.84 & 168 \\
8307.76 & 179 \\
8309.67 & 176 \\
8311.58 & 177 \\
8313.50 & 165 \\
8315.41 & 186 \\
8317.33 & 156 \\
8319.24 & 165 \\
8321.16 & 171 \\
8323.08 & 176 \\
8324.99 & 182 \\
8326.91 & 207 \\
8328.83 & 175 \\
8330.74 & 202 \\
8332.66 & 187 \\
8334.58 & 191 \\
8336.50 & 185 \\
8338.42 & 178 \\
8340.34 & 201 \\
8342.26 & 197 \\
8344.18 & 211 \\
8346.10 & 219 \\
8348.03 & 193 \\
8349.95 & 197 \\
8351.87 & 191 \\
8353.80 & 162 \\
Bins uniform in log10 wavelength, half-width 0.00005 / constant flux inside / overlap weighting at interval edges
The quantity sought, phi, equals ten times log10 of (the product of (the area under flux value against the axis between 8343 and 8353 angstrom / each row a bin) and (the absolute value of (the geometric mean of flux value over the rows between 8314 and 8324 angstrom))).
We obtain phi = 55.4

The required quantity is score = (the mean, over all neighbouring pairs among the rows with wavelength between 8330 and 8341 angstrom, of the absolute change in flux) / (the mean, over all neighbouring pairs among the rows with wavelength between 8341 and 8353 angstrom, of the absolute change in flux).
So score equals 0.95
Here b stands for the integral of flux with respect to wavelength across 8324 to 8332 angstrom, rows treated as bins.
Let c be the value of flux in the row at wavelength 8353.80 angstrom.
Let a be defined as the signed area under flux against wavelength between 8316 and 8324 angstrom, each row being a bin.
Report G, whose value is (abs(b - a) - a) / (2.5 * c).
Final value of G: -2.84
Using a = 1341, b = 1532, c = 162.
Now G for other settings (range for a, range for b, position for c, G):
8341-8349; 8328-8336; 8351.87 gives -3.16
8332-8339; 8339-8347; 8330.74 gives -1.89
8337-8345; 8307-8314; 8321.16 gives -2.86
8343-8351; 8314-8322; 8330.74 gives -2.68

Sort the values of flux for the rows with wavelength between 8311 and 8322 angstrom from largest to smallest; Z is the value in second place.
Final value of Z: 177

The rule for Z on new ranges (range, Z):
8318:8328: 182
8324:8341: 202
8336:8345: 201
